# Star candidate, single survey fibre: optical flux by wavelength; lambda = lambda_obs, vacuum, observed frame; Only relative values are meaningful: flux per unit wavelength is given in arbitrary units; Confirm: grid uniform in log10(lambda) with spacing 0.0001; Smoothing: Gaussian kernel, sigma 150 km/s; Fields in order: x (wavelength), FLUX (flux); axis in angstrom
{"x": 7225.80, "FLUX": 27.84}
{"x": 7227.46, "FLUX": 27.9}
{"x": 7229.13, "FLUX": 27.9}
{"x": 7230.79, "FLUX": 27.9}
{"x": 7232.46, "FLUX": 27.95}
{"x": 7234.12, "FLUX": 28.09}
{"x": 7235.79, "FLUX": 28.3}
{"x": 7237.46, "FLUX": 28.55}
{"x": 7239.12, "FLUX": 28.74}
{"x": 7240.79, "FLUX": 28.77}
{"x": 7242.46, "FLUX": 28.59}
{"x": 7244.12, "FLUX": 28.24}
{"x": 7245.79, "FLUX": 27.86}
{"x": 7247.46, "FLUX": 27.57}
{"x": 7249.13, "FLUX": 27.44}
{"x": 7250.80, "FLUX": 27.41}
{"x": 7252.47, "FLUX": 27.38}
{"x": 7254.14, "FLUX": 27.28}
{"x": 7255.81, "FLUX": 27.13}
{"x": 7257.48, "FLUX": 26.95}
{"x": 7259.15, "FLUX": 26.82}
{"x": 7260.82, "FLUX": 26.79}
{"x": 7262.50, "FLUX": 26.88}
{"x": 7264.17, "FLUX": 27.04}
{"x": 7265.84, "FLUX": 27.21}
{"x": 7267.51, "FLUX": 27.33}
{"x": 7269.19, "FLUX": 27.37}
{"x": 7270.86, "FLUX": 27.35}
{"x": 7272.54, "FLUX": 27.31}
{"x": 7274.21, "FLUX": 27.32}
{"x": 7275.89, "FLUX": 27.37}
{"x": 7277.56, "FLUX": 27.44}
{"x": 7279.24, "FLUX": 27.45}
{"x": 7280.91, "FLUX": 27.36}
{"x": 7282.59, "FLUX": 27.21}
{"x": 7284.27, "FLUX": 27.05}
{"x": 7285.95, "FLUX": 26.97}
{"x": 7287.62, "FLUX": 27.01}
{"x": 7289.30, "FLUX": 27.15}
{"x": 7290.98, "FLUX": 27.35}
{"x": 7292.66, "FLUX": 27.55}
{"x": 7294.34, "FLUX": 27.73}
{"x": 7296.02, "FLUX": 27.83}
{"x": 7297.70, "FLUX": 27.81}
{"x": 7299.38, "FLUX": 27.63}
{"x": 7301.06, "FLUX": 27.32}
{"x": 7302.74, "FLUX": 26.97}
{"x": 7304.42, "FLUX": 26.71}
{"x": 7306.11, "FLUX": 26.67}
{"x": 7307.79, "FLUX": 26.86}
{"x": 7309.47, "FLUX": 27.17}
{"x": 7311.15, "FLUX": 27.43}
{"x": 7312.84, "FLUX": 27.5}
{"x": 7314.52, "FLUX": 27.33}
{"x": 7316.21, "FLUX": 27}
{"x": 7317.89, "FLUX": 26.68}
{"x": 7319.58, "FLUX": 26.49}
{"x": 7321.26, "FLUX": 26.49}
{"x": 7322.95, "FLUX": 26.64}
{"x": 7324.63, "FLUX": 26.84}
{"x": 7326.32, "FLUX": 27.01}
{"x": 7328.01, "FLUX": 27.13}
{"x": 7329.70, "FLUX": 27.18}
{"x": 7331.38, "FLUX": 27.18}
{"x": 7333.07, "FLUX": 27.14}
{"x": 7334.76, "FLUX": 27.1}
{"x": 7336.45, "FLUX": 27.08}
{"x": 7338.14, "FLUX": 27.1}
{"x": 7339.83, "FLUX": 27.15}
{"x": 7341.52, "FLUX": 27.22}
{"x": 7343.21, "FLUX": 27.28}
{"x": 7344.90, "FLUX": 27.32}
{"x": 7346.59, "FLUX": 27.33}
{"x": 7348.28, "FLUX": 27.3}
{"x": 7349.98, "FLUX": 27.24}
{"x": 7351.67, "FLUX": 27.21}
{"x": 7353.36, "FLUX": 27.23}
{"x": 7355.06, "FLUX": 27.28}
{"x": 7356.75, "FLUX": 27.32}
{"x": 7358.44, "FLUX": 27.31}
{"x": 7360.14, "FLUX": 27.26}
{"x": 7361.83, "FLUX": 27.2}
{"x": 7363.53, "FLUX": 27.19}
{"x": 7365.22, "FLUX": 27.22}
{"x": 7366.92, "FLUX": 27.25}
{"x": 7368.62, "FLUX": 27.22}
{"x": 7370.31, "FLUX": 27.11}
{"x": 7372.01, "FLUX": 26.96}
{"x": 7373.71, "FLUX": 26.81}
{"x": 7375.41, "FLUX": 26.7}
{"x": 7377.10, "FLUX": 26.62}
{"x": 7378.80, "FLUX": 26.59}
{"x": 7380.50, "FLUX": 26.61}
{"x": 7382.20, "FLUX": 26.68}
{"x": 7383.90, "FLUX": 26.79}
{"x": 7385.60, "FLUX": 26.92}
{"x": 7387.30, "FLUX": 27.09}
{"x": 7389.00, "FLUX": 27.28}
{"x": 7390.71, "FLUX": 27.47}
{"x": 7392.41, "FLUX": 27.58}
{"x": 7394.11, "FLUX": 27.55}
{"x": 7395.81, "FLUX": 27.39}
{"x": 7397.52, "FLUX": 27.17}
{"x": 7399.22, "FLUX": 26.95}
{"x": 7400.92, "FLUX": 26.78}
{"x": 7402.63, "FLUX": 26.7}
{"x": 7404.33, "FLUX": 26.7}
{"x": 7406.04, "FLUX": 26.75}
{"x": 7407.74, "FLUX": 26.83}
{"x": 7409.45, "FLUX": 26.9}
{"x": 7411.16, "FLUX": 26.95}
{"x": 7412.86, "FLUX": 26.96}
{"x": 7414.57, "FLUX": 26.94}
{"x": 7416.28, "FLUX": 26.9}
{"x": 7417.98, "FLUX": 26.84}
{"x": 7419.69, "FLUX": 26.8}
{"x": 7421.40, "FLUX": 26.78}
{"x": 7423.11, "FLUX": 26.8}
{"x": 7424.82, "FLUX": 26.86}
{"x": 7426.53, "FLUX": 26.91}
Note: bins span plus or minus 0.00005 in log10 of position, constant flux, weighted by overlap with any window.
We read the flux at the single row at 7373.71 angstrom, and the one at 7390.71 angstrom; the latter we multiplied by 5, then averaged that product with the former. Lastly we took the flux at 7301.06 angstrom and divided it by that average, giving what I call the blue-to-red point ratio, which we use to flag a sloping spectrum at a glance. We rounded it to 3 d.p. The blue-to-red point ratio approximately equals 0.333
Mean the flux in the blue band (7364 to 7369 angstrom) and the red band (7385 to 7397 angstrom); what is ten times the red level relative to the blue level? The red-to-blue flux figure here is 10.0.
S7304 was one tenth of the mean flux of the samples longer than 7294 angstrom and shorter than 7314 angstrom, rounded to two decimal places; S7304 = 2.73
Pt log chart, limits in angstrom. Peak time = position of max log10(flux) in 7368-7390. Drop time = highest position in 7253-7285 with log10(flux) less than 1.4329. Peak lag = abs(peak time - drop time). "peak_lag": 104.7 angstrom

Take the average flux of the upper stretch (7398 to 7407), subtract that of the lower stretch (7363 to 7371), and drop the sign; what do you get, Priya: 0.4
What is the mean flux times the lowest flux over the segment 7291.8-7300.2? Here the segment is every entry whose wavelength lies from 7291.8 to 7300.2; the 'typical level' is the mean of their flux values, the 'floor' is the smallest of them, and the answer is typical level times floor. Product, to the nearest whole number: 763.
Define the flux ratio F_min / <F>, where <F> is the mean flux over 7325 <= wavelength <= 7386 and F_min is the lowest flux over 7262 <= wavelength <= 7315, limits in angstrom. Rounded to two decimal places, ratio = 0.98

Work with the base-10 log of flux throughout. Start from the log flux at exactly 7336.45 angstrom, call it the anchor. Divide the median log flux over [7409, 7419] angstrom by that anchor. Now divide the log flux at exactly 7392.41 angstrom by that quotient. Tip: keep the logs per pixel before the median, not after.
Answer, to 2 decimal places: 1.44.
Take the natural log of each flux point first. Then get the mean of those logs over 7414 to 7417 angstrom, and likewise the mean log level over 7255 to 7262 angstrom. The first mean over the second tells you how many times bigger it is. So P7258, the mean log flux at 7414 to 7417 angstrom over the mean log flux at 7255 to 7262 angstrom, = 1.00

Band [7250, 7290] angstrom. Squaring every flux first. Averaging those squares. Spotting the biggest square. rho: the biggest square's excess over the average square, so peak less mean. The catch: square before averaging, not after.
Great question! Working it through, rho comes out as 14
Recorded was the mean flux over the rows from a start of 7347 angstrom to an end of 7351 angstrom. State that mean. 27.3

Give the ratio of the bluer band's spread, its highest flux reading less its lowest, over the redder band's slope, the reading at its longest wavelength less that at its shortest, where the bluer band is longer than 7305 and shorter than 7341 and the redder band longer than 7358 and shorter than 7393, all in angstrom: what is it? 3.7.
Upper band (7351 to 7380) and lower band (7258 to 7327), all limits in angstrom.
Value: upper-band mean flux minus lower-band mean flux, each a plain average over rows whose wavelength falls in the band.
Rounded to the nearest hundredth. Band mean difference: -0.07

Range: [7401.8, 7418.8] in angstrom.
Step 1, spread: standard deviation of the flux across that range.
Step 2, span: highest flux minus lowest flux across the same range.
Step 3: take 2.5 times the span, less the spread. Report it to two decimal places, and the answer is 0.55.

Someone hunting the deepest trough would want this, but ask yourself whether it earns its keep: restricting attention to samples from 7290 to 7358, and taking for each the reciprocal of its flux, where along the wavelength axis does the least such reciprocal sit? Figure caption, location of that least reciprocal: 7296.02 angstrom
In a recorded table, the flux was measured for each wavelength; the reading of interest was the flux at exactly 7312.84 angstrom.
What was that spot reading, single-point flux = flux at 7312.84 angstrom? 27.5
